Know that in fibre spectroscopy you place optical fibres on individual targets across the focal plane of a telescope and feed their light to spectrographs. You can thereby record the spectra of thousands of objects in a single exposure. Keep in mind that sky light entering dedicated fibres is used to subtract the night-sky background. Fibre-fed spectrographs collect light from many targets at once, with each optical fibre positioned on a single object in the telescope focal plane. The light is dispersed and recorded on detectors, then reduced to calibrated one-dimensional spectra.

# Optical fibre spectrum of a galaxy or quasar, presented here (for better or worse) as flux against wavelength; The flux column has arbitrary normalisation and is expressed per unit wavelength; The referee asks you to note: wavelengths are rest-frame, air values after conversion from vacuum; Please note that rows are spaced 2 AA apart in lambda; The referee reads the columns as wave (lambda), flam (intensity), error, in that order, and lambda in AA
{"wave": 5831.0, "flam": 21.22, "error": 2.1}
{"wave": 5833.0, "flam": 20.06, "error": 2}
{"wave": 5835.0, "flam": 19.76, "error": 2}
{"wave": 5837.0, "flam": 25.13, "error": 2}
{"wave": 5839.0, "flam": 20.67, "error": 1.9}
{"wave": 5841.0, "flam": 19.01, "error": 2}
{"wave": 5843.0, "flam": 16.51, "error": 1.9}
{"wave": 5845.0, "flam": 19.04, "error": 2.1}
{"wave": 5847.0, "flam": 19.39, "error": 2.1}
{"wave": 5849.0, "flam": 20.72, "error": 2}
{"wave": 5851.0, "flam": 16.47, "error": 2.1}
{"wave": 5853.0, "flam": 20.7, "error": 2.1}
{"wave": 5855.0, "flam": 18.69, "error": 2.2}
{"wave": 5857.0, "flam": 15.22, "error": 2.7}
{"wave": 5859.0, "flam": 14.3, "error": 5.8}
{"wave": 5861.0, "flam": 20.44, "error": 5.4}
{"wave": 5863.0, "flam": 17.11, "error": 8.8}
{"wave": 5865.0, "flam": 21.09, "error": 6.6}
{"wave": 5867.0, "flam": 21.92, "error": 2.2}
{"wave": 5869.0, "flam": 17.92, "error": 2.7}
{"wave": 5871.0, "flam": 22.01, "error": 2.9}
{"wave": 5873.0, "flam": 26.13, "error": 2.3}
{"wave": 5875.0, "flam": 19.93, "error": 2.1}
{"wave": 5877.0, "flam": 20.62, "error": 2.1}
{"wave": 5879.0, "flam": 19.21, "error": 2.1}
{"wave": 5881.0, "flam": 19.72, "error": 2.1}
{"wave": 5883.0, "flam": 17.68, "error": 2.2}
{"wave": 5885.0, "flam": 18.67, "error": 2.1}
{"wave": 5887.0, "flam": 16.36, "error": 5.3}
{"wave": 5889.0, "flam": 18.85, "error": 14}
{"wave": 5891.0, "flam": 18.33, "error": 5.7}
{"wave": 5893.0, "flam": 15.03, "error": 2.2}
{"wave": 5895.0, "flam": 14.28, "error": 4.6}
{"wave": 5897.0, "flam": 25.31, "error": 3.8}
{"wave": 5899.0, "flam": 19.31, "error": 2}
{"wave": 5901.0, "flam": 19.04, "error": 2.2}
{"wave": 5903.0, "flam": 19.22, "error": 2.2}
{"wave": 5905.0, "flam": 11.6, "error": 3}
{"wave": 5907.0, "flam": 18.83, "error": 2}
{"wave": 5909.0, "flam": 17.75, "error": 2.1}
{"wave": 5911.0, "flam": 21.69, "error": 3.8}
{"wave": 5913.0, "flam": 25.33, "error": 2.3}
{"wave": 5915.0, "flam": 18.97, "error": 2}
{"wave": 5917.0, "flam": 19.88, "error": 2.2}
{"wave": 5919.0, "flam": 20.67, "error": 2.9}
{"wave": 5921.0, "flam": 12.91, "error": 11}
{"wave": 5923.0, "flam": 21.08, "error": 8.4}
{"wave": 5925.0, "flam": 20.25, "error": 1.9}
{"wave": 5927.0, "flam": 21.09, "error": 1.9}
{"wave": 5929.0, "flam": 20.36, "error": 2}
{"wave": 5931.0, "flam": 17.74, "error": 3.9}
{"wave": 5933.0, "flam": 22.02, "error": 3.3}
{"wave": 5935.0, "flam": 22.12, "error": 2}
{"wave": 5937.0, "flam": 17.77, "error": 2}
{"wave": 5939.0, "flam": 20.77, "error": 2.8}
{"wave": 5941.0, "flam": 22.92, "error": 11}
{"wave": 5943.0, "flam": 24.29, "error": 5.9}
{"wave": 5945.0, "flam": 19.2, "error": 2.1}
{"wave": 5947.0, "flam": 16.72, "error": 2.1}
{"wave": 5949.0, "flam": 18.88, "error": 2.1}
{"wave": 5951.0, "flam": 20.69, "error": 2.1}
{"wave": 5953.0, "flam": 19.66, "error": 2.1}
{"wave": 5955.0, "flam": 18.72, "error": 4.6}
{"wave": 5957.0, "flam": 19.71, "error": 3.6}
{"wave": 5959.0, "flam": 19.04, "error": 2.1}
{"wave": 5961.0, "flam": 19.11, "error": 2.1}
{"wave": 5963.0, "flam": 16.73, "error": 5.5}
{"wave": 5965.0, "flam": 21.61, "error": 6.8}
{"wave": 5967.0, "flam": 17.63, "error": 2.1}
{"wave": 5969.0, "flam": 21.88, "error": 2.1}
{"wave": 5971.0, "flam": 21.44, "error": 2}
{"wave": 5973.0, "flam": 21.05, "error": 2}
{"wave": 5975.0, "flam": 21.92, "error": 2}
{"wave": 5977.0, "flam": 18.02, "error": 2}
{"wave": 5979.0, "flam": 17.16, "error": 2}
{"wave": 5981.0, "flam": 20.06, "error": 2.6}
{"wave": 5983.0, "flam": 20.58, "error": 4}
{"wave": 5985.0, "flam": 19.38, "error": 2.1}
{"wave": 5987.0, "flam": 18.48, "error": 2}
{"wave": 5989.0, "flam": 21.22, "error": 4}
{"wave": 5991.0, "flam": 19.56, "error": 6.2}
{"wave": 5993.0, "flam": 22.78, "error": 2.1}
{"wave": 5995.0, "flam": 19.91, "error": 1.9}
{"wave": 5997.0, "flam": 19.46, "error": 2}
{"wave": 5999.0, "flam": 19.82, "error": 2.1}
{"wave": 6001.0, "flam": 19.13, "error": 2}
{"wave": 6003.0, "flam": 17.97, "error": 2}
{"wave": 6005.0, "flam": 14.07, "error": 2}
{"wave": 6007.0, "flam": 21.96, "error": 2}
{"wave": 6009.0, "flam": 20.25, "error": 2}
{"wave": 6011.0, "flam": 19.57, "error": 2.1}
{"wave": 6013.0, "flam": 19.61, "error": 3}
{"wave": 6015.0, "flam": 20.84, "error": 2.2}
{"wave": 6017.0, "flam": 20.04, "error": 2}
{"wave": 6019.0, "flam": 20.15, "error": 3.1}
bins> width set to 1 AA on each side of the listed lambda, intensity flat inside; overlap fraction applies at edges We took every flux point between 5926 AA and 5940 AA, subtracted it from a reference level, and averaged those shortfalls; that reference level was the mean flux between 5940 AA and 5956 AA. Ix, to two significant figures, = -0.13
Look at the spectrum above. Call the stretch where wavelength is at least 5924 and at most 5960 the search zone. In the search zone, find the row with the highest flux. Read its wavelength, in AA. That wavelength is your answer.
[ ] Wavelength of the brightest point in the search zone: 5943.0 AA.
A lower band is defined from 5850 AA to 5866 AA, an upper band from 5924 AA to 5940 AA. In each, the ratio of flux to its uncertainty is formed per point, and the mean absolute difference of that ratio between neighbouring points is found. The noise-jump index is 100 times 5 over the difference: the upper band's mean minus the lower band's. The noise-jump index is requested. 1051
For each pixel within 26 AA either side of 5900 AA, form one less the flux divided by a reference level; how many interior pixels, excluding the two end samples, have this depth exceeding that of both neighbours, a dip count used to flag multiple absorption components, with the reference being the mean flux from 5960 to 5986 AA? 9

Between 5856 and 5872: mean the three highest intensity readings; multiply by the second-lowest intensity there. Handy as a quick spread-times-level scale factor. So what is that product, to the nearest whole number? 330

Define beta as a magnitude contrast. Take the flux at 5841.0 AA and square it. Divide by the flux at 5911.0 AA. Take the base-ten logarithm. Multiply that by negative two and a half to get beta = -3.05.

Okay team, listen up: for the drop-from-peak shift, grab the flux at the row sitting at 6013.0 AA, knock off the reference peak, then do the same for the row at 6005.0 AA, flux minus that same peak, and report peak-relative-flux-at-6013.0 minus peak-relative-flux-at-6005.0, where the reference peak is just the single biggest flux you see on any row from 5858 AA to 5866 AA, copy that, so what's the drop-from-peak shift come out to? 5.5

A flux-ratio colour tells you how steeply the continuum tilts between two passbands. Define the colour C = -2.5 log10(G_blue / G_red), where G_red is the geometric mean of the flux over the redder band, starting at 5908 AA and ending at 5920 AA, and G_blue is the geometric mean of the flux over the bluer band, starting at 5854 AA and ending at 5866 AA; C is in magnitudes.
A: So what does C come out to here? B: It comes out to 0.17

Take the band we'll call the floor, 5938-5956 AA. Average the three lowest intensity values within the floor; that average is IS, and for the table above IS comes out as 18.1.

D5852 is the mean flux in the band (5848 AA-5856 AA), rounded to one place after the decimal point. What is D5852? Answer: 19.1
